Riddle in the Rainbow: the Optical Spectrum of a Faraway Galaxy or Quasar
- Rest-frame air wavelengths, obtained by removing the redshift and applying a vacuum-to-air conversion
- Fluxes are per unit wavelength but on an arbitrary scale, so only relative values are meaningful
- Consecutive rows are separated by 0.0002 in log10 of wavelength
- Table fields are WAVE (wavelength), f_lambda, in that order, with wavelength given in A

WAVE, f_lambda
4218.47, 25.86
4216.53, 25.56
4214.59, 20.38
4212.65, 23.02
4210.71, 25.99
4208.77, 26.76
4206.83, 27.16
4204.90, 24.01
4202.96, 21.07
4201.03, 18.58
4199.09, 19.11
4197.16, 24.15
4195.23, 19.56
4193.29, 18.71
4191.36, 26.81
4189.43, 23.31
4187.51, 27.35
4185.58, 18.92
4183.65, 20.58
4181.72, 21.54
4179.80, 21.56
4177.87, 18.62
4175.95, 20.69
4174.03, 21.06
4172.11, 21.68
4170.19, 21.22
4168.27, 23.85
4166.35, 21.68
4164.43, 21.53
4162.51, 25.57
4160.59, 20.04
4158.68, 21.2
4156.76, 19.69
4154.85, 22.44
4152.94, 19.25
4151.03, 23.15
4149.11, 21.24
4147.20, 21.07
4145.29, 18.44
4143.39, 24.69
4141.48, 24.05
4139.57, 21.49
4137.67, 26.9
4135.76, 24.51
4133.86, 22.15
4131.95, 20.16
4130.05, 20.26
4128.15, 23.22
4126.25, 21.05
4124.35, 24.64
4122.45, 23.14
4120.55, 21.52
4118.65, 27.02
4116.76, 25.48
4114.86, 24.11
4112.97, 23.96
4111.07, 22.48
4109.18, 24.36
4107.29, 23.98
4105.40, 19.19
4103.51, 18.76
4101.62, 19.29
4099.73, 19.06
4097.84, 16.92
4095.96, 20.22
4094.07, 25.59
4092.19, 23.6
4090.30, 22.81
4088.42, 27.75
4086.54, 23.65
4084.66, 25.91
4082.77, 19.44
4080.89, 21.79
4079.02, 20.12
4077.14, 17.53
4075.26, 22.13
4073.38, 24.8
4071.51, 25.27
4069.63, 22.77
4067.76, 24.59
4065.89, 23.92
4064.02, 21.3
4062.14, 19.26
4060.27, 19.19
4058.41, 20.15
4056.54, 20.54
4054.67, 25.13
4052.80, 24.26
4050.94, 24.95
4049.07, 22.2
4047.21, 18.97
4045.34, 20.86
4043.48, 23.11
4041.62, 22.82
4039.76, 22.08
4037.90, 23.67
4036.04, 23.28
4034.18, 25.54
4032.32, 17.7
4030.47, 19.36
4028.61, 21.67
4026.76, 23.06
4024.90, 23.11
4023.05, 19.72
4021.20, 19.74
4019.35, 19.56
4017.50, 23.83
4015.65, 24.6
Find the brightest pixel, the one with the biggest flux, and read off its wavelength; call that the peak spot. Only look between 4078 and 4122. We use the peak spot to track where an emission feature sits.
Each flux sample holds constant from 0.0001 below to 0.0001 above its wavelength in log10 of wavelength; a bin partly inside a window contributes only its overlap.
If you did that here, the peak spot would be 4088.42 A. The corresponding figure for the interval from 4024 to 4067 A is 4034.18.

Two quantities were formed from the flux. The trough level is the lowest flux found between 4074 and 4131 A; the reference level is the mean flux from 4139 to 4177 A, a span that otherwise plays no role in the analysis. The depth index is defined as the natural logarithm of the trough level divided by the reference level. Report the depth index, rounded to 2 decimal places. -0.25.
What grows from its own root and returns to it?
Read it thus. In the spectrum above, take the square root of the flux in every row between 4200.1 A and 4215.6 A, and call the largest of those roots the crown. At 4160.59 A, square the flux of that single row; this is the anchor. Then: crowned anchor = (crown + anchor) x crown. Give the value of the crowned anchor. 2120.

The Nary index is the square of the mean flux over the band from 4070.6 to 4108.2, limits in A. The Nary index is 479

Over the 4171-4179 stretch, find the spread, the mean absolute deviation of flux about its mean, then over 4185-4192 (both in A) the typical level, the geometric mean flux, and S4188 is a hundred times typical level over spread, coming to 2520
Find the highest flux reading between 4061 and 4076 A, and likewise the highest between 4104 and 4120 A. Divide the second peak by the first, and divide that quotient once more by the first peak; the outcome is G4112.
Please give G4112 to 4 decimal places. 0.0423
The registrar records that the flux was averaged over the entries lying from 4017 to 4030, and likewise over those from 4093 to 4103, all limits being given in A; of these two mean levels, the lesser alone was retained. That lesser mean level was 20.2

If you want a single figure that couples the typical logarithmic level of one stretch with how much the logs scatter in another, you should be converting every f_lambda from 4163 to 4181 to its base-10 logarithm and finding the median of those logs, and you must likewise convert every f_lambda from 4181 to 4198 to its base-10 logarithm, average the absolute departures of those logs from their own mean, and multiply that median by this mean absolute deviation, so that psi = 0.070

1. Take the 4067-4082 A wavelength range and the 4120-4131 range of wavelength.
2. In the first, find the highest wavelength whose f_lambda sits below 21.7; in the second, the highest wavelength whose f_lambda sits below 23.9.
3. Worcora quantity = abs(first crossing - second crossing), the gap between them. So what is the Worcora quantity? 51.0 A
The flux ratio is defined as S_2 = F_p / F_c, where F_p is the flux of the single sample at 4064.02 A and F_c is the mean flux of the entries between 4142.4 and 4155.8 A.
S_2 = 0.99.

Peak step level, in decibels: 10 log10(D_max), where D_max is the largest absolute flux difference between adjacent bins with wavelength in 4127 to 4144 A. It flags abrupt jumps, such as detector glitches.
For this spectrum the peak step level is 7.33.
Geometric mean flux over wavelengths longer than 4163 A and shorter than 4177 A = 21.7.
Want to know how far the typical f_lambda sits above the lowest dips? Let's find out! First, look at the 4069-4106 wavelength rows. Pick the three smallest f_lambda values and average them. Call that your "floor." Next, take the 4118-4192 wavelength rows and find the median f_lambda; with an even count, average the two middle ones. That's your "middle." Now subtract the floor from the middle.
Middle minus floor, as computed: 3.8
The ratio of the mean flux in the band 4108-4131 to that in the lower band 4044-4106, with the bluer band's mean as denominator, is 1.071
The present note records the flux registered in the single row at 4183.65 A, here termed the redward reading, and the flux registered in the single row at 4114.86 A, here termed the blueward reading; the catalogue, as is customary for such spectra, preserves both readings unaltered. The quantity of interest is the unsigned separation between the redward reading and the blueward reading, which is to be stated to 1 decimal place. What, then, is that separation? 3.5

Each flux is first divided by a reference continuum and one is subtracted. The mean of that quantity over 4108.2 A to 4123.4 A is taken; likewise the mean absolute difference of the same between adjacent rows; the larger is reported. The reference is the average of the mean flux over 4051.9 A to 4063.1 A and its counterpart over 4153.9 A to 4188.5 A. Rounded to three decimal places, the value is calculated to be 0.116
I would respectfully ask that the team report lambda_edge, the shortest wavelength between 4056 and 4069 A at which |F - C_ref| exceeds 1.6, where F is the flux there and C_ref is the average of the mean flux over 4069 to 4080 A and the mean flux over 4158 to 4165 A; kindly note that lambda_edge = 4058.41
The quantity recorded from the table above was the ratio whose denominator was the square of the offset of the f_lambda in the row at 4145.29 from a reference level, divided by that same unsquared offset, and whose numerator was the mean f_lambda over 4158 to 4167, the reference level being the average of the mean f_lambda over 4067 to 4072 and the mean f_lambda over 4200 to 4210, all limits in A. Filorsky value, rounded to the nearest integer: -4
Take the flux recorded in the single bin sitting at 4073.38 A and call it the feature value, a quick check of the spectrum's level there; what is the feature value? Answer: 24.8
